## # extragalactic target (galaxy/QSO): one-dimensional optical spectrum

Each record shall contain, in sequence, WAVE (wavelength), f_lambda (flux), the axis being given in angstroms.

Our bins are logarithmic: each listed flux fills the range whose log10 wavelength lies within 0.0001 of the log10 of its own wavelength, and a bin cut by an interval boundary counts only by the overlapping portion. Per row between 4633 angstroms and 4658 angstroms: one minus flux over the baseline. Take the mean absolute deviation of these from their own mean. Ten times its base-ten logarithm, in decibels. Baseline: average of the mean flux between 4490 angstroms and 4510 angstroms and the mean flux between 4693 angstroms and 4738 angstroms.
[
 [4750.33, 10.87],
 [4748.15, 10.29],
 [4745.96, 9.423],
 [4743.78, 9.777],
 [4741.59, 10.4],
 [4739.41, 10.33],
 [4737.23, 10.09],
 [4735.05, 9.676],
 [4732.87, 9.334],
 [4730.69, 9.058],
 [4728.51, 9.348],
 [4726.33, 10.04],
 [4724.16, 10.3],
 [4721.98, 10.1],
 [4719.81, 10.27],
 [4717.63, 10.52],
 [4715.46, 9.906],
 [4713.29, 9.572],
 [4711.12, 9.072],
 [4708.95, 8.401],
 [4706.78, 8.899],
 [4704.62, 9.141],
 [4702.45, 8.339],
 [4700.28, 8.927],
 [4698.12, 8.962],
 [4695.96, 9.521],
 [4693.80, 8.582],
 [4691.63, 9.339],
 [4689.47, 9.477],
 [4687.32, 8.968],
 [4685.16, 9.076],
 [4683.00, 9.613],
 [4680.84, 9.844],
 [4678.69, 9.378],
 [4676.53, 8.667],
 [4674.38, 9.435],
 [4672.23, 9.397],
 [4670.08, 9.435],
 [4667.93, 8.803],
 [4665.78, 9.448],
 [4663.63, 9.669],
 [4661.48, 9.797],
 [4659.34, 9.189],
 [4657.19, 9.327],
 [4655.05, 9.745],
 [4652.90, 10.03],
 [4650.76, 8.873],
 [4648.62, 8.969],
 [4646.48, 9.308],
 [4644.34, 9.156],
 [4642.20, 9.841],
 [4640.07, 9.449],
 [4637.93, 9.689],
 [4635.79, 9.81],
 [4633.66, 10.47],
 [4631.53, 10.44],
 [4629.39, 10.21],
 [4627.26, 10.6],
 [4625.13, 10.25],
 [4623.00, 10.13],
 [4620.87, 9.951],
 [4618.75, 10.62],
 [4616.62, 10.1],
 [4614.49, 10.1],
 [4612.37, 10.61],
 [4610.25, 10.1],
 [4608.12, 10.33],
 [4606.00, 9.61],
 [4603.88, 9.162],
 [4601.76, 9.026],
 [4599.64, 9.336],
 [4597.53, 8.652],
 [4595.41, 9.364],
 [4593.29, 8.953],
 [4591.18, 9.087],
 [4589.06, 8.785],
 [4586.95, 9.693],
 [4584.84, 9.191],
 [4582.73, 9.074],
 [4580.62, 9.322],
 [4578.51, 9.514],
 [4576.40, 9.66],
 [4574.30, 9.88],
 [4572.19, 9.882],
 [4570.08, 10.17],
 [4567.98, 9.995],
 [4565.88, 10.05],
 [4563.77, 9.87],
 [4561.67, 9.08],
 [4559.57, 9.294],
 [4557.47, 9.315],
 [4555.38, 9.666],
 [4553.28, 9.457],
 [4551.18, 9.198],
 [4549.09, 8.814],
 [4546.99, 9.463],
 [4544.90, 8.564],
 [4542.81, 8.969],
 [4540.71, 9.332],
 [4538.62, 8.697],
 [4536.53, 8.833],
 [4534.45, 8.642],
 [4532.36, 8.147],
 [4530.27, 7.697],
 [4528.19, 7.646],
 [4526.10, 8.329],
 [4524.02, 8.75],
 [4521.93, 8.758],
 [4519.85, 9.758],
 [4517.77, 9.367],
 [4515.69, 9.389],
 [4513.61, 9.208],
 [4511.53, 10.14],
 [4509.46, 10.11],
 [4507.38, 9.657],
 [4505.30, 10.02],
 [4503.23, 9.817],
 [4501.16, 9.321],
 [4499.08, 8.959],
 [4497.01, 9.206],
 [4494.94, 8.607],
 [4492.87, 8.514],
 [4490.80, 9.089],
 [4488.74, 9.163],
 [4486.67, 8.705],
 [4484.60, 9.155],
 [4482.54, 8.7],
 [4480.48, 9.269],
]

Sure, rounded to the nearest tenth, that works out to -14.0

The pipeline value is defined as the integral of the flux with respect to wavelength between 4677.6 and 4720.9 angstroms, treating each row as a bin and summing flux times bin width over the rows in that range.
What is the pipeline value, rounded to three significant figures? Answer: 402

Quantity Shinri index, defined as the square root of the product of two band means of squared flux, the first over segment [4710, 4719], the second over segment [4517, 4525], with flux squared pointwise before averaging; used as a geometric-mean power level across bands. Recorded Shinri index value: 89.7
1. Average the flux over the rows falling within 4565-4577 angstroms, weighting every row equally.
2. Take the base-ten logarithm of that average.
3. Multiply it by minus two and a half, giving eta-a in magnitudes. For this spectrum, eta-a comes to -2.49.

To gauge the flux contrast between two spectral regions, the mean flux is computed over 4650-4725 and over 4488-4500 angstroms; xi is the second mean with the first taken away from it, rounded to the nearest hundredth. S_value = -0.45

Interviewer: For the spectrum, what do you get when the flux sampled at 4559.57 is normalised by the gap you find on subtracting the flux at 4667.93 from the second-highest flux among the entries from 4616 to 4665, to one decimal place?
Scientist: 5.2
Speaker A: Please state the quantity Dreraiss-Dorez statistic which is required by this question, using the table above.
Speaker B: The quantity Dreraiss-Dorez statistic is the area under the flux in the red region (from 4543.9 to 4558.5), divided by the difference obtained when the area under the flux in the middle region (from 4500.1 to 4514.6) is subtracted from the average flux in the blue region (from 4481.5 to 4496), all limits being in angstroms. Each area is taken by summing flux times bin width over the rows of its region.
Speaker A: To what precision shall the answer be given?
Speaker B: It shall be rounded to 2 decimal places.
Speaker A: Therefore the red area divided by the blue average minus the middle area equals -1.02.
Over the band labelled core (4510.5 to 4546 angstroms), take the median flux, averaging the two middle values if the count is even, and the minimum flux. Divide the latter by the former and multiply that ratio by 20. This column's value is 17.5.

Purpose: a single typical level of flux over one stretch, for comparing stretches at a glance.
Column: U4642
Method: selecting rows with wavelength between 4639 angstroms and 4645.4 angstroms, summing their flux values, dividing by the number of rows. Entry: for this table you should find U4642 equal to 9.5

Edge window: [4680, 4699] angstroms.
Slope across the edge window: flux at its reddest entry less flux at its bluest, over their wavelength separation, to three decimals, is -0.051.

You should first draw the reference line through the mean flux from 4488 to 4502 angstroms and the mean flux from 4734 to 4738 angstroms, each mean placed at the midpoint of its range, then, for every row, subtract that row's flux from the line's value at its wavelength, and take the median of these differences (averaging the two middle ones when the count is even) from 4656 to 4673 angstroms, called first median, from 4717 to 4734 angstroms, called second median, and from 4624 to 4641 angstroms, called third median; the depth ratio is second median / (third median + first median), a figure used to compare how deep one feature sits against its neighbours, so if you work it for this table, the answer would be 0.4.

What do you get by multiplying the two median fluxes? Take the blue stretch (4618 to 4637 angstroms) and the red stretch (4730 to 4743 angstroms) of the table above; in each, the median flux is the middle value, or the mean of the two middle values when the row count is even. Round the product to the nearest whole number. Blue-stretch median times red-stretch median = 101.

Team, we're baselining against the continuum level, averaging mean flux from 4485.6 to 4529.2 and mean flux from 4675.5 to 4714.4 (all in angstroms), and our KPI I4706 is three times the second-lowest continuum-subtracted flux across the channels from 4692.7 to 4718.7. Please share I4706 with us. -2.2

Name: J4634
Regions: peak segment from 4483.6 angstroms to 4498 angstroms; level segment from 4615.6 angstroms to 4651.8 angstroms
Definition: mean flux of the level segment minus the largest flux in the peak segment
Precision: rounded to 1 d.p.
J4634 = 0.7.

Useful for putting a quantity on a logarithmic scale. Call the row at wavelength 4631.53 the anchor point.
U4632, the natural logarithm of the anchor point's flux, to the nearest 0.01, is 2.35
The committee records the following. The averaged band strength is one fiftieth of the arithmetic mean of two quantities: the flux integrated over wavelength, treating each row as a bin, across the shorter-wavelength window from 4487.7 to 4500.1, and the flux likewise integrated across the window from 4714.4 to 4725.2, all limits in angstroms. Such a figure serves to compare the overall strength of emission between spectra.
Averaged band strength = 2.2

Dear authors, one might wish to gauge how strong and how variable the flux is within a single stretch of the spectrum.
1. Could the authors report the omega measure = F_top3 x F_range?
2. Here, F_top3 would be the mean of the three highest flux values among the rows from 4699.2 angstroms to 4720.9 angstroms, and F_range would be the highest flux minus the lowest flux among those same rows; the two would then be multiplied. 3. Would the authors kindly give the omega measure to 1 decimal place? 22.3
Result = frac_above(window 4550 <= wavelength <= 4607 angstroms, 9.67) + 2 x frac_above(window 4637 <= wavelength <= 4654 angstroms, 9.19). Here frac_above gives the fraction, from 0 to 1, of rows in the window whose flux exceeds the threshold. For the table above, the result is 1.51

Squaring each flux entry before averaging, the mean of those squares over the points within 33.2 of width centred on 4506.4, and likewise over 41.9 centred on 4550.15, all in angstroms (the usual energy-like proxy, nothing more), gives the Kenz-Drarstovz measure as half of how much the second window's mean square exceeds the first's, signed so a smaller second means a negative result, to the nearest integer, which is -2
